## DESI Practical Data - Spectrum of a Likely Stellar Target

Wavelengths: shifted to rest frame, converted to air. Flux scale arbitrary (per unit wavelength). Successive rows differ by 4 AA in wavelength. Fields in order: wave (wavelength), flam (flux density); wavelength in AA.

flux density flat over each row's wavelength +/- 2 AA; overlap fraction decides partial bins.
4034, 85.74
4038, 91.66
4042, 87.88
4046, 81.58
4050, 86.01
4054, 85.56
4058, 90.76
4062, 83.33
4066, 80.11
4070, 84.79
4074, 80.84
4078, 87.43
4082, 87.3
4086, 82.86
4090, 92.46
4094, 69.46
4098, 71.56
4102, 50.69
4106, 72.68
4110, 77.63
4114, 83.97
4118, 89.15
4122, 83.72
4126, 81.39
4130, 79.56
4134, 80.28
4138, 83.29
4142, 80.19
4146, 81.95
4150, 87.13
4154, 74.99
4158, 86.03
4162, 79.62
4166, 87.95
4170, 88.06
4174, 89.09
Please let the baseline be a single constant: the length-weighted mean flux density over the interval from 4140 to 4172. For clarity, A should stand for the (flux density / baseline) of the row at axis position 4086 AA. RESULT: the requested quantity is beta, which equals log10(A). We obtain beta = -0.002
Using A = 1.00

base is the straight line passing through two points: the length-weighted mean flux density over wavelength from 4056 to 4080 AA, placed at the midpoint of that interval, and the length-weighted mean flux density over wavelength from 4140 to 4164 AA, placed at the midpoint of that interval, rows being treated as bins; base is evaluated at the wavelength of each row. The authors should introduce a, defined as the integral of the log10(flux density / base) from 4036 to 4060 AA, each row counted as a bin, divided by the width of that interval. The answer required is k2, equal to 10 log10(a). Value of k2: -20.1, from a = 0.010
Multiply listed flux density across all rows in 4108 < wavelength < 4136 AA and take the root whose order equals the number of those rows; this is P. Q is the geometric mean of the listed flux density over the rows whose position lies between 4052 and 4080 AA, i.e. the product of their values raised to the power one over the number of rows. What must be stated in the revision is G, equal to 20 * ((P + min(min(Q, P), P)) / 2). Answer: 1643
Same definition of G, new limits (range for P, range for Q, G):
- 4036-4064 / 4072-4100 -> 1679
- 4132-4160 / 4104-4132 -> 1629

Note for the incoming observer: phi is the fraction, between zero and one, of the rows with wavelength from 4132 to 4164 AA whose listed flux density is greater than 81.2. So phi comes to 0.50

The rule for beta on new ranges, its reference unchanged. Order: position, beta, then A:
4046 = -0.009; 0.98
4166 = 0.024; 1.06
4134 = -0.016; 0.96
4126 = -0.010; 0.98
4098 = -0.066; 0.86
